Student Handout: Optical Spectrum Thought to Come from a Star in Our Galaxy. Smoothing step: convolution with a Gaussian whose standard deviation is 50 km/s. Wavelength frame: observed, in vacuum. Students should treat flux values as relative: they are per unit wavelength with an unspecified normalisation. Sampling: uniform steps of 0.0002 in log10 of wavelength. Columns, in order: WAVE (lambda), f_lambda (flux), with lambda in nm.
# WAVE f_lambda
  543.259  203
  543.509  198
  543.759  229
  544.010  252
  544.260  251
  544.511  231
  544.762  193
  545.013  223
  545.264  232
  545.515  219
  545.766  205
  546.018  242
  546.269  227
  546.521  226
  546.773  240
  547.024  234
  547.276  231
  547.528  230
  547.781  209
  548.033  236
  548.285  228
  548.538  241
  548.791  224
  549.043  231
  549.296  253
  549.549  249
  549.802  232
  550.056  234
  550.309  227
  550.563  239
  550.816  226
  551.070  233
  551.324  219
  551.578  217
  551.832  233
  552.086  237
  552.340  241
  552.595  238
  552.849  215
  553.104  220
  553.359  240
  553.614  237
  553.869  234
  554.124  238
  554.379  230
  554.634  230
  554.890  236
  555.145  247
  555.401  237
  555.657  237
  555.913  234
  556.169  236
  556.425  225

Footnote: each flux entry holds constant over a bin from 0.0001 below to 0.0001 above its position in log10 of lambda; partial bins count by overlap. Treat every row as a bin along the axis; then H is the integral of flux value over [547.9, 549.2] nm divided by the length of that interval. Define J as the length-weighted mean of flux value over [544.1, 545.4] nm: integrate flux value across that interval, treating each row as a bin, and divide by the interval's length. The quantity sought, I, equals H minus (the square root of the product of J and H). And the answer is 3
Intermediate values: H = 232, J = 227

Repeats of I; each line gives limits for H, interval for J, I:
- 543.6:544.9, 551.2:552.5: 0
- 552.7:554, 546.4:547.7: -1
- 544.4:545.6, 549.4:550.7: -8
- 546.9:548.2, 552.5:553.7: -1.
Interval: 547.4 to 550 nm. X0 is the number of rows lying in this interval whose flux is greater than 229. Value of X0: 7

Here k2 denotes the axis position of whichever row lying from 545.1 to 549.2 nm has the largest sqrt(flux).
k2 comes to 546.018 nm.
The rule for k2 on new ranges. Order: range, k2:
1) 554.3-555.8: 555.145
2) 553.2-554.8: 553.359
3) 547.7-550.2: 549.296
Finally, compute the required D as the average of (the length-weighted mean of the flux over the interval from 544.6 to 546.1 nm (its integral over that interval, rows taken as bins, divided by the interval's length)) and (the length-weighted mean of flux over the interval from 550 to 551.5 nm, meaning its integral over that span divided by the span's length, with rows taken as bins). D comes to 224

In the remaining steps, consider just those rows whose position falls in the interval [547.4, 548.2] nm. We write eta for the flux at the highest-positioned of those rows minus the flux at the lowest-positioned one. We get 6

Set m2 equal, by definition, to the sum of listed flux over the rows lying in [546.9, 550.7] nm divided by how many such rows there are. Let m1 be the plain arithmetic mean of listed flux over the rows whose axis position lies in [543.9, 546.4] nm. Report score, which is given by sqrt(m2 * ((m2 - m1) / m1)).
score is 2.4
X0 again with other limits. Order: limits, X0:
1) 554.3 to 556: 7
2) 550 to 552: 4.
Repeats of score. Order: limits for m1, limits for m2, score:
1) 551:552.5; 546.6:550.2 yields 1.9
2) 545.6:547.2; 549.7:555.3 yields 1.7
